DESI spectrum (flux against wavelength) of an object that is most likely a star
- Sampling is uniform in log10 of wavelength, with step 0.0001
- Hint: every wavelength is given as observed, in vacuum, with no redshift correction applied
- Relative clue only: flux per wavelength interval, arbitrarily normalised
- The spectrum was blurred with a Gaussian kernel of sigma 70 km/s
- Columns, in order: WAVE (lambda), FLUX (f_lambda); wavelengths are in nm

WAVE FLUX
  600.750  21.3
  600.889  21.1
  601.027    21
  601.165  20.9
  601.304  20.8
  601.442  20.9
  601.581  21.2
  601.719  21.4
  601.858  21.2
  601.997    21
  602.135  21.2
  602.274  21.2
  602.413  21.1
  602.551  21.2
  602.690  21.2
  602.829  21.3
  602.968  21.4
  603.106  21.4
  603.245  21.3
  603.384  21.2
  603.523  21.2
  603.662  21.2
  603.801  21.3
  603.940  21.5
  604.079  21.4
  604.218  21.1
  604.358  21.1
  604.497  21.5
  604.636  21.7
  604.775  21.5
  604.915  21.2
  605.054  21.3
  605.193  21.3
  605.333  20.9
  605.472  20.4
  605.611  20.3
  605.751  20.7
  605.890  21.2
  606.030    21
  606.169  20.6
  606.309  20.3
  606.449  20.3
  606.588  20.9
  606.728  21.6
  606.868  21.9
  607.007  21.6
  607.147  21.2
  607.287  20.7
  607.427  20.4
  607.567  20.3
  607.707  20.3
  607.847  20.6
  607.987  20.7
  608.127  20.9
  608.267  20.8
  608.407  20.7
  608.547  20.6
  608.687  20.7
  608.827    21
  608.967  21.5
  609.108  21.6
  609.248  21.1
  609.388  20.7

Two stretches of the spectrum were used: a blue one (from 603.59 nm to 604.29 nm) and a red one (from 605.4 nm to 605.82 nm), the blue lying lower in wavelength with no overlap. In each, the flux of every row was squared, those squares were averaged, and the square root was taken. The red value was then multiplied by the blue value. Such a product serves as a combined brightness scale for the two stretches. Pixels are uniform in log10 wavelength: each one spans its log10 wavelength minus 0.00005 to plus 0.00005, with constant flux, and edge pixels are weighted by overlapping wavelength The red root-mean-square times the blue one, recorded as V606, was 436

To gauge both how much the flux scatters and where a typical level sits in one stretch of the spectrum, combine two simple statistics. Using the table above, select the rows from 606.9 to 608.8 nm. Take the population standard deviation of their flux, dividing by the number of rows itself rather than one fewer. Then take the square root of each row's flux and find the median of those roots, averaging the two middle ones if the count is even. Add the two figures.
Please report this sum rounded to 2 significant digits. 4.9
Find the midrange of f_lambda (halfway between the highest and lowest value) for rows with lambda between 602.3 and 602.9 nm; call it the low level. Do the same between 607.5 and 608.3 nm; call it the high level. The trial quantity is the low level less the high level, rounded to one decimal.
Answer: 0.6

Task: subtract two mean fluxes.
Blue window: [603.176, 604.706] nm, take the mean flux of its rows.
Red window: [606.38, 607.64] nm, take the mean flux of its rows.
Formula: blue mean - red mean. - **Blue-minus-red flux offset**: 0.33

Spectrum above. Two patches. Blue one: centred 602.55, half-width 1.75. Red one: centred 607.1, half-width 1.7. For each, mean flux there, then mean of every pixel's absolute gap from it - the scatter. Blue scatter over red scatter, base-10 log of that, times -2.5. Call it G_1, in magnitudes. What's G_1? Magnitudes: 1.1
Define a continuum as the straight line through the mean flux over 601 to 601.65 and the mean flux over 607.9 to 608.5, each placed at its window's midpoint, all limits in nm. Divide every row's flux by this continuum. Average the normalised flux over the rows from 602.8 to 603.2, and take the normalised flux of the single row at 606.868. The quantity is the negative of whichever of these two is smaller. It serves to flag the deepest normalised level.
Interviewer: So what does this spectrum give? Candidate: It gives -1.02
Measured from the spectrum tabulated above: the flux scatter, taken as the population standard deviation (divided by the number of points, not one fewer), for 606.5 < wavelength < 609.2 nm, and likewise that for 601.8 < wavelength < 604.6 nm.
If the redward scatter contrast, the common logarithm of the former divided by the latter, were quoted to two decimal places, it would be 0.55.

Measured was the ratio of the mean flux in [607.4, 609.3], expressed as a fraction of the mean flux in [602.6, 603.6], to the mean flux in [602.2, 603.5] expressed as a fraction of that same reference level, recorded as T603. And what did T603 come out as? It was 0.979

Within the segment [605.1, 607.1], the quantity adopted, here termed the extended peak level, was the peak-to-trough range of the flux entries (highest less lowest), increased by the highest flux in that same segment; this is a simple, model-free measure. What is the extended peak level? 23.5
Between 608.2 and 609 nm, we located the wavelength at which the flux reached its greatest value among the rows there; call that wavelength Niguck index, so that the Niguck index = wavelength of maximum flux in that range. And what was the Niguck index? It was 608.967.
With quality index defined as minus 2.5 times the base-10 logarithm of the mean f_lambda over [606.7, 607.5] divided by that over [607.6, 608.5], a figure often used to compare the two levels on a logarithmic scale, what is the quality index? -0.029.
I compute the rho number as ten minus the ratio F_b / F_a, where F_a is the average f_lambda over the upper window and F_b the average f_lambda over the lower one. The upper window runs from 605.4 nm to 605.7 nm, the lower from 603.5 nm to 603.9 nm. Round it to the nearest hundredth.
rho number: 8.96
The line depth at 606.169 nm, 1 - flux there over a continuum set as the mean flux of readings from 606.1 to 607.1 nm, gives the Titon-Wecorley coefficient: 0.0204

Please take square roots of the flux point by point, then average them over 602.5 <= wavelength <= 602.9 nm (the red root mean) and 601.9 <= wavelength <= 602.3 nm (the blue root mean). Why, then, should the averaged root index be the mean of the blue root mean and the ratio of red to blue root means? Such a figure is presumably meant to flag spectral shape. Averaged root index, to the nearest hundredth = 2.80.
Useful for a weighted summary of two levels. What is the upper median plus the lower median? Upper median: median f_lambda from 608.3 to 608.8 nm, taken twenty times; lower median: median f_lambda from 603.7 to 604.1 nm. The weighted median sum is 435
